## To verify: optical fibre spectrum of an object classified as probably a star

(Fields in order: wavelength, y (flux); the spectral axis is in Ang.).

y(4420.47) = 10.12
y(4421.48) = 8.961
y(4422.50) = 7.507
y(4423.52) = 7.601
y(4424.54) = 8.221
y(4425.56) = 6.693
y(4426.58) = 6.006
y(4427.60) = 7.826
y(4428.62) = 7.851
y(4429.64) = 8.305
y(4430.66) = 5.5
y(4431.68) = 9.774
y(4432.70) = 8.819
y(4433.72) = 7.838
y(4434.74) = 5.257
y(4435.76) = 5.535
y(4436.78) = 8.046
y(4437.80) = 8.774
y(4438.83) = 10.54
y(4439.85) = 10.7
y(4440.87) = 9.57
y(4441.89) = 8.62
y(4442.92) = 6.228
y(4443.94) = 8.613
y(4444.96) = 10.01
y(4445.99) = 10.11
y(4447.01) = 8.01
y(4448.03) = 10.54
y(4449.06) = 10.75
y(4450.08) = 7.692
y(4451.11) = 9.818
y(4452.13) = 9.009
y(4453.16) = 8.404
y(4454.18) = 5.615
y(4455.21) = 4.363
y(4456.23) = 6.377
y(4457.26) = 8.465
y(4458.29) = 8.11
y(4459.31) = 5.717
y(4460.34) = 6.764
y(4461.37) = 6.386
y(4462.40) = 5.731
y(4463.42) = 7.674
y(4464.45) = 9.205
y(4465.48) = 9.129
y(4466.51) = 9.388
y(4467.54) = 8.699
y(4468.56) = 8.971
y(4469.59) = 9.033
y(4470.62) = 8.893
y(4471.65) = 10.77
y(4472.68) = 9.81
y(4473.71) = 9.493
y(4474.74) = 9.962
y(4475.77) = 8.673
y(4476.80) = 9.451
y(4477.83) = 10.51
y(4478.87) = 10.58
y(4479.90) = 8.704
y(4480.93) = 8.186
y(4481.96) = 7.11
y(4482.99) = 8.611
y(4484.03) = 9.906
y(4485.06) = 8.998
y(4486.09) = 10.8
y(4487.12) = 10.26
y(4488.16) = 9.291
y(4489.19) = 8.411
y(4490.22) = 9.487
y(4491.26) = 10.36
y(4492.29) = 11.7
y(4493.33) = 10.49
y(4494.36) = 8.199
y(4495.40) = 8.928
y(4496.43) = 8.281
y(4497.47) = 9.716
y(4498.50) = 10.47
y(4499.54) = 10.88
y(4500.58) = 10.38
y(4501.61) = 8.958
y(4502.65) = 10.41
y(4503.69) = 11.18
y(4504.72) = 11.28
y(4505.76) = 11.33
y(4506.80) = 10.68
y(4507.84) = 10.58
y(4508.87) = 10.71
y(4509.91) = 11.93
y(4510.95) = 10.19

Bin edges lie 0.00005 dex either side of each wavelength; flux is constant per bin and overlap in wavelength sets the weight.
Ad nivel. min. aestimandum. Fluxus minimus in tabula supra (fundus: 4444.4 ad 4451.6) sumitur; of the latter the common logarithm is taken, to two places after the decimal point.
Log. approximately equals 0.89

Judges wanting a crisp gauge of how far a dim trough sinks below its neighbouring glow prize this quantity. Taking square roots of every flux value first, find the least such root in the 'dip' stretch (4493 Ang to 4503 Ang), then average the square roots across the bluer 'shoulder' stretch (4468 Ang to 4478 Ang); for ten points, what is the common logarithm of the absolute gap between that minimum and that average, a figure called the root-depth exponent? -0.65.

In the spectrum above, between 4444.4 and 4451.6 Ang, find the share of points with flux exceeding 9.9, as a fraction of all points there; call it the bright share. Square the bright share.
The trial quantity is 0.3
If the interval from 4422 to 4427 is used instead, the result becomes 0.0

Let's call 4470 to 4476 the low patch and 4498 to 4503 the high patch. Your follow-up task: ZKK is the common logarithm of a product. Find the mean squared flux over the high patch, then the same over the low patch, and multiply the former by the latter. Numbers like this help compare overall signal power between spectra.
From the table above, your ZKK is 3.99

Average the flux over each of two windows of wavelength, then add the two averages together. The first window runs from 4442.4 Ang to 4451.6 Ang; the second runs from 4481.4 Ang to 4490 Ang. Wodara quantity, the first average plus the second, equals 18.3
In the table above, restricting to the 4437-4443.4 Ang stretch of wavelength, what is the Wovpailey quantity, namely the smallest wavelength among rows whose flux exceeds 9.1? 4438.83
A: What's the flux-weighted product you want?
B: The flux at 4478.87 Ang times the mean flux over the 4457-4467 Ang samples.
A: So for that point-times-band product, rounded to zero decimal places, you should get 81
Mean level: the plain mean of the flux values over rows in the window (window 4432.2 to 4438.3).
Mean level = 7.4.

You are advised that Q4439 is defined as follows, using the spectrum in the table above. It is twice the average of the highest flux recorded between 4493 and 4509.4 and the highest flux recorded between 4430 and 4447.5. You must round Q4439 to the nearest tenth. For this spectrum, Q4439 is 22.0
